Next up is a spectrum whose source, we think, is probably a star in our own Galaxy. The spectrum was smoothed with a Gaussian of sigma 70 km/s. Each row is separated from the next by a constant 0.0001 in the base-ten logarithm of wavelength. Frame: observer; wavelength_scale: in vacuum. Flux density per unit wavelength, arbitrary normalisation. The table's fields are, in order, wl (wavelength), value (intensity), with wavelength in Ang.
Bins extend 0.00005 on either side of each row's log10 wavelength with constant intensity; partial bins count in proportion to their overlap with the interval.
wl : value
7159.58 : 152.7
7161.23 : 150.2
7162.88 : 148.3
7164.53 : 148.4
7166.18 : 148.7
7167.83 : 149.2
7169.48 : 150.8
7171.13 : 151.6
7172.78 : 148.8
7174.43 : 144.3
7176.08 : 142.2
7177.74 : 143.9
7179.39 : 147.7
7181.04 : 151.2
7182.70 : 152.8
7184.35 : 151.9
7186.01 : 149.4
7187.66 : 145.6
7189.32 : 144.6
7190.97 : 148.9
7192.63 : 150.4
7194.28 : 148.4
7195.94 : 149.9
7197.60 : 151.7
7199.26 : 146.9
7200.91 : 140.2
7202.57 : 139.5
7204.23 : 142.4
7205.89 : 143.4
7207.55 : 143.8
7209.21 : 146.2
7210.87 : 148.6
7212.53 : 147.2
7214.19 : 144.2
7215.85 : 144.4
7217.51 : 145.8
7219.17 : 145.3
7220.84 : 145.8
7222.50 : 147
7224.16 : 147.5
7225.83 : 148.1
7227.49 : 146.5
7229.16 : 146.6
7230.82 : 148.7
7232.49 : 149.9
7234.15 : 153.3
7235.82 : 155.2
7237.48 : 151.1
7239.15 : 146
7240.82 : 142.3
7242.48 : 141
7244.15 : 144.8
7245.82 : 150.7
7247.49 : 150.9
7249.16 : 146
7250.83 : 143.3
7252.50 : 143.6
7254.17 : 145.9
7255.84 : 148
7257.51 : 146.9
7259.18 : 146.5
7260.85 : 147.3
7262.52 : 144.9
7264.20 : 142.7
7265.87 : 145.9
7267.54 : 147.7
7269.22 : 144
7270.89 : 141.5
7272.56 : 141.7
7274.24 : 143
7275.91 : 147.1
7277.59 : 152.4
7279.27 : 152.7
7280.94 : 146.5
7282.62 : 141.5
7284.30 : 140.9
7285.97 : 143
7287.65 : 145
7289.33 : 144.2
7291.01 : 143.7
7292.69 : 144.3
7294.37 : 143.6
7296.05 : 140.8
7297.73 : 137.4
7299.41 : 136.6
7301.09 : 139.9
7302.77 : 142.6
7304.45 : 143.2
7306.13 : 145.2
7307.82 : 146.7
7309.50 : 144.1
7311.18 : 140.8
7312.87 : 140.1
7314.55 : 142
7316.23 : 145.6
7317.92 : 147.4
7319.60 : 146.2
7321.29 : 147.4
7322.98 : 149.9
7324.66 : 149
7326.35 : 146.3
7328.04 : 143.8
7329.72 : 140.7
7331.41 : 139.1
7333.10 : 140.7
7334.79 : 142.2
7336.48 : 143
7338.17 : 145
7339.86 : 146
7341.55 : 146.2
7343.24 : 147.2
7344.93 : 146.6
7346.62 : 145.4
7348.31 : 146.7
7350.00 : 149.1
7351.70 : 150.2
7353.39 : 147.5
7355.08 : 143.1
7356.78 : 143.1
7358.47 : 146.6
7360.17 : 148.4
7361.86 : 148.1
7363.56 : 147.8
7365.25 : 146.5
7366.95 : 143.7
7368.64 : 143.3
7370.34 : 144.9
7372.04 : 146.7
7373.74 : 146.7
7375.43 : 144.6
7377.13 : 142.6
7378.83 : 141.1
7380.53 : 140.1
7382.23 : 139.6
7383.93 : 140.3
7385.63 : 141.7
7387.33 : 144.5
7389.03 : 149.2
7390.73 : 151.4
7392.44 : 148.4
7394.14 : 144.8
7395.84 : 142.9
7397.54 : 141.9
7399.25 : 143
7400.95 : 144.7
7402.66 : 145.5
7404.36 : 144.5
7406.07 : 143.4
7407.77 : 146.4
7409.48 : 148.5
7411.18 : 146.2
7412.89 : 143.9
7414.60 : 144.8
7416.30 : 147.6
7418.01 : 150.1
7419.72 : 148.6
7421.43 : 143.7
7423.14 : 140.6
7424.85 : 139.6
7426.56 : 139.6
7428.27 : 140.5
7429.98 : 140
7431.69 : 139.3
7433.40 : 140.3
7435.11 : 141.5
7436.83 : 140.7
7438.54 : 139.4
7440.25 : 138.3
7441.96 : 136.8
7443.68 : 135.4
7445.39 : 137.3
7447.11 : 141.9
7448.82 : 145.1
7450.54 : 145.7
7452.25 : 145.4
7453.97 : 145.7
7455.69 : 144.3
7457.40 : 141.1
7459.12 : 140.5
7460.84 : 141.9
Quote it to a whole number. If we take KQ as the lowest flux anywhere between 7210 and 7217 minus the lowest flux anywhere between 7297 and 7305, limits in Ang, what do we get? 8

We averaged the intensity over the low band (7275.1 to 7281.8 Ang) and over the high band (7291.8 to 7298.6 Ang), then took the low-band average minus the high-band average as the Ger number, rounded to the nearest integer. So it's 8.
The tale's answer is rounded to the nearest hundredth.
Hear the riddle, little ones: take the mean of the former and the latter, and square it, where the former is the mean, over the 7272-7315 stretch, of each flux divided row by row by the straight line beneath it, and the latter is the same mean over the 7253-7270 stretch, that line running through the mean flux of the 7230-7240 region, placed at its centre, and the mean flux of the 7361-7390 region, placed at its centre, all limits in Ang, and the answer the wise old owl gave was 0.95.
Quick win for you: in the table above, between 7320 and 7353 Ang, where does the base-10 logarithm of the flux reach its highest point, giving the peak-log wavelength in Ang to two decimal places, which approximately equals 7351.70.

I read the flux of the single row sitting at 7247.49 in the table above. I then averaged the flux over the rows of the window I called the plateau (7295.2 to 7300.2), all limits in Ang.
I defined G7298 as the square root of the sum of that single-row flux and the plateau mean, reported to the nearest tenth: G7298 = 17.0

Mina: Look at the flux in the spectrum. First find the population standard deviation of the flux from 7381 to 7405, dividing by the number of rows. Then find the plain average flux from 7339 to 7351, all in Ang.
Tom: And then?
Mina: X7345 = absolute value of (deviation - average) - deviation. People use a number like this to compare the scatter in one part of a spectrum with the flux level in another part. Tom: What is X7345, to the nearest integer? 140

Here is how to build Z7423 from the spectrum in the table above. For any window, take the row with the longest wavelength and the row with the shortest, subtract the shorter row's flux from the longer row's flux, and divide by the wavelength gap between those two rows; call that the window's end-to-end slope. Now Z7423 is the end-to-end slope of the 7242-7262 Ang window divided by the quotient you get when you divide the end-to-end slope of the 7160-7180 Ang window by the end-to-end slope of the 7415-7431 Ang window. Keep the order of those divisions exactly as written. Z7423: 1.4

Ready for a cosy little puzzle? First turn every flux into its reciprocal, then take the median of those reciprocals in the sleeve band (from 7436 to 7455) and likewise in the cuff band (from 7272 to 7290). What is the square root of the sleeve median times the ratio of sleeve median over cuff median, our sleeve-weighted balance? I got 0.0853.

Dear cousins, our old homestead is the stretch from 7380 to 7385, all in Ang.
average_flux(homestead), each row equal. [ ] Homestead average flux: 140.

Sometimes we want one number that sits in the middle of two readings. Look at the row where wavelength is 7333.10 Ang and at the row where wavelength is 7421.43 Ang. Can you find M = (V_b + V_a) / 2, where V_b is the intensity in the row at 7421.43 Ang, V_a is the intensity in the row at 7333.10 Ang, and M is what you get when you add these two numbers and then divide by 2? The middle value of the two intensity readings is 142.2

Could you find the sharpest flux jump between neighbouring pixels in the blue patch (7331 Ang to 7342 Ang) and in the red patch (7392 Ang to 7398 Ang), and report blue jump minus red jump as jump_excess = -1.6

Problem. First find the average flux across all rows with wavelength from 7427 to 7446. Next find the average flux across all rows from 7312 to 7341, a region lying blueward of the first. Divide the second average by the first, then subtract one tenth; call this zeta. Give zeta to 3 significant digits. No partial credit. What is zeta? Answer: 0.938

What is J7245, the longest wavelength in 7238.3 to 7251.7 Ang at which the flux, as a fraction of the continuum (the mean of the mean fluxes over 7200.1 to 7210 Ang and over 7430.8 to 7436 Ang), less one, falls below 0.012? 7242.48 Ang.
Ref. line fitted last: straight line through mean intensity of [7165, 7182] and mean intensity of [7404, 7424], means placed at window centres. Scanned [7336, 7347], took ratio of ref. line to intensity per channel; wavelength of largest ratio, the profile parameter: 7336.48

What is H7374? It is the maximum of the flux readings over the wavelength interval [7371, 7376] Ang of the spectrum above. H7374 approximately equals 146.7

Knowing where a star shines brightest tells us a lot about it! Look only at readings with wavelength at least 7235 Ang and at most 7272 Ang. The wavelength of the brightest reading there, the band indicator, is 7235.82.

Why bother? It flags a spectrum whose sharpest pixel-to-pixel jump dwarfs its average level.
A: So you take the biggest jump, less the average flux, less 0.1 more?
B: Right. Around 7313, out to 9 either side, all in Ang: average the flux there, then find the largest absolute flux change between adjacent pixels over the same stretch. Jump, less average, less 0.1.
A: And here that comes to -140.9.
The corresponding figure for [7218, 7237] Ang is -145.2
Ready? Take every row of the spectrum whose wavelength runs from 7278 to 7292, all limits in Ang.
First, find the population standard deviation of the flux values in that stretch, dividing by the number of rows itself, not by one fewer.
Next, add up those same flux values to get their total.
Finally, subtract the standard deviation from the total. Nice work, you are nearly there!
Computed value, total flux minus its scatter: 1154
